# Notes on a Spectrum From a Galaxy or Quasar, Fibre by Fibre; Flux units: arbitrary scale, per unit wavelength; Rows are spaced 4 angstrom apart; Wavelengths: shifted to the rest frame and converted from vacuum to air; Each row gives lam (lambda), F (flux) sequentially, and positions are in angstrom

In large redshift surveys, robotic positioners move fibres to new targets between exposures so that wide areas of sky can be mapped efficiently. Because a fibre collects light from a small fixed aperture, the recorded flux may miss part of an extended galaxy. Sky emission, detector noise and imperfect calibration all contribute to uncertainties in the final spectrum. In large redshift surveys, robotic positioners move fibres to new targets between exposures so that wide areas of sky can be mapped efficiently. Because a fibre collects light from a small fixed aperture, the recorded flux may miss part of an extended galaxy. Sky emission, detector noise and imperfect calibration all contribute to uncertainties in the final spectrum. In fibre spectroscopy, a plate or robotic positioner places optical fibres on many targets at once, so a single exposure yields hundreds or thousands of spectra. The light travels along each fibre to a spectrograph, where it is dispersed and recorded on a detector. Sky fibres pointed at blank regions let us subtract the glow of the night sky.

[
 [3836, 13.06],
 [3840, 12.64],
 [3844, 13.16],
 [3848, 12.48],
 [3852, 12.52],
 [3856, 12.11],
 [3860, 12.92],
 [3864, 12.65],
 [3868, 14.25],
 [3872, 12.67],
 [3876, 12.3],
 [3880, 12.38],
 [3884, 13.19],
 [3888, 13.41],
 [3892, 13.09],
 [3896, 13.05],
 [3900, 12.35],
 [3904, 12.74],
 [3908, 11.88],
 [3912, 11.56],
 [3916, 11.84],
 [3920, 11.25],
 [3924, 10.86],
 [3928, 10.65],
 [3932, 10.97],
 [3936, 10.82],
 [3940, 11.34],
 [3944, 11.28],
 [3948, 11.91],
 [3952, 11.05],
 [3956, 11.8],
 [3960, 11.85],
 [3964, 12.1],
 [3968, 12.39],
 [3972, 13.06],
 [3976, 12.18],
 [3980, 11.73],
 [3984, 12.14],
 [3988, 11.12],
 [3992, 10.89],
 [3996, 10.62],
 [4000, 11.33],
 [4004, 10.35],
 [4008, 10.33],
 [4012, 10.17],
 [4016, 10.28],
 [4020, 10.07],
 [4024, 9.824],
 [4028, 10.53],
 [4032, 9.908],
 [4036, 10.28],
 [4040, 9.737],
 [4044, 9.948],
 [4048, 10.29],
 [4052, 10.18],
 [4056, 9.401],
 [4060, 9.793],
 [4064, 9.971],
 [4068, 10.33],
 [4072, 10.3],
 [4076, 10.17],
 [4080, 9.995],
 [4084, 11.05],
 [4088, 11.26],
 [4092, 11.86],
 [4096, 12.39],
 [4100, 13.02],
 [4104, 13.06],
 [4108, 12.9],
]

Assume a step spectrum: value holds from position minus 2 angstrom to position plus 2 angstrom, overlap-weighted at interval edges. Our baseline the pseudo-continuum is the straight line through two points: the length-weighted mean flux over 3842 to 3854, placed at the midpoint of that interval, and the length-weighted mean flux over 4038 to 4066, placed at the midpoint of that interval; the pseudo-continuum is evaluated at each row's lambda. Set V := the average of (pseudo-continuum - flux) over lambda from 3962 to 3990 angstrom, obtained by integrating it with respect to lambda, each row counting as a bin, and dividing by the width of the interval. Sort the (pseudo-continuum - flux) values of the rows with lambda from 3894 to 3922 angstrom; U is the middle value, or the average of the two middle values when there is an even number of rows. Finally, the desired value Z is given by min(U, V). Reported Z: -1.2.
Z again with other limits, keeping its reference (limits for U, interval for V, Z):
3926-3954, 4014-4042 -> 0.1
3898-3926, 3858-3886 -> -0.5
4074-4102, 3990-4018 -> -1.9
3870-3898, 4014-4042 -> -1.0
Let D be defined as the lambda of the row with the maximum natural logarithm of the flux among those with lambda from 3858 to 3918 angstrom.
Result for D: 3868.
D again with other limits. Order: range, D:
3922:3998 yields 3972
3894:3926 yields 3896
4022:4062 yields 4028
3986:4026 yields 4000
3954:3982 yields 3972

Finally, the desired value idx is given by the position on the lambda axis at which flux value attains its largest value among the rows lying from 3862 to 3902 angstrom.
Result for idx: 3868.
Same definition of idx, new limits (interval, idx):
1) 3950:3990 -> 3972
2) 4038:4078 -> 4068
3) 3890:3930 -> 3892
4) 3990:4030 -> 4000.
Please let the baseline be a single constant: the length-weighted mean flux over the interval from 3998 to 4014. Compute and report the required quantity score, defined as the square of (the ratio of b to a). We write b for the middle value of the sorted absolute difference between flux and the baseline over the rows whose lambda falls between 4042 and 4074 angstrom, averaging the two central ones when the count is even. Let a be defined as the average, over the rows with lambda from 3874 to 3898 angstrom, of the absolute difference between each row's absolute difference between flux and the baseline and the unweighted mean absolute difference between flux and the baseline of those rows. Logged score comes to 2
